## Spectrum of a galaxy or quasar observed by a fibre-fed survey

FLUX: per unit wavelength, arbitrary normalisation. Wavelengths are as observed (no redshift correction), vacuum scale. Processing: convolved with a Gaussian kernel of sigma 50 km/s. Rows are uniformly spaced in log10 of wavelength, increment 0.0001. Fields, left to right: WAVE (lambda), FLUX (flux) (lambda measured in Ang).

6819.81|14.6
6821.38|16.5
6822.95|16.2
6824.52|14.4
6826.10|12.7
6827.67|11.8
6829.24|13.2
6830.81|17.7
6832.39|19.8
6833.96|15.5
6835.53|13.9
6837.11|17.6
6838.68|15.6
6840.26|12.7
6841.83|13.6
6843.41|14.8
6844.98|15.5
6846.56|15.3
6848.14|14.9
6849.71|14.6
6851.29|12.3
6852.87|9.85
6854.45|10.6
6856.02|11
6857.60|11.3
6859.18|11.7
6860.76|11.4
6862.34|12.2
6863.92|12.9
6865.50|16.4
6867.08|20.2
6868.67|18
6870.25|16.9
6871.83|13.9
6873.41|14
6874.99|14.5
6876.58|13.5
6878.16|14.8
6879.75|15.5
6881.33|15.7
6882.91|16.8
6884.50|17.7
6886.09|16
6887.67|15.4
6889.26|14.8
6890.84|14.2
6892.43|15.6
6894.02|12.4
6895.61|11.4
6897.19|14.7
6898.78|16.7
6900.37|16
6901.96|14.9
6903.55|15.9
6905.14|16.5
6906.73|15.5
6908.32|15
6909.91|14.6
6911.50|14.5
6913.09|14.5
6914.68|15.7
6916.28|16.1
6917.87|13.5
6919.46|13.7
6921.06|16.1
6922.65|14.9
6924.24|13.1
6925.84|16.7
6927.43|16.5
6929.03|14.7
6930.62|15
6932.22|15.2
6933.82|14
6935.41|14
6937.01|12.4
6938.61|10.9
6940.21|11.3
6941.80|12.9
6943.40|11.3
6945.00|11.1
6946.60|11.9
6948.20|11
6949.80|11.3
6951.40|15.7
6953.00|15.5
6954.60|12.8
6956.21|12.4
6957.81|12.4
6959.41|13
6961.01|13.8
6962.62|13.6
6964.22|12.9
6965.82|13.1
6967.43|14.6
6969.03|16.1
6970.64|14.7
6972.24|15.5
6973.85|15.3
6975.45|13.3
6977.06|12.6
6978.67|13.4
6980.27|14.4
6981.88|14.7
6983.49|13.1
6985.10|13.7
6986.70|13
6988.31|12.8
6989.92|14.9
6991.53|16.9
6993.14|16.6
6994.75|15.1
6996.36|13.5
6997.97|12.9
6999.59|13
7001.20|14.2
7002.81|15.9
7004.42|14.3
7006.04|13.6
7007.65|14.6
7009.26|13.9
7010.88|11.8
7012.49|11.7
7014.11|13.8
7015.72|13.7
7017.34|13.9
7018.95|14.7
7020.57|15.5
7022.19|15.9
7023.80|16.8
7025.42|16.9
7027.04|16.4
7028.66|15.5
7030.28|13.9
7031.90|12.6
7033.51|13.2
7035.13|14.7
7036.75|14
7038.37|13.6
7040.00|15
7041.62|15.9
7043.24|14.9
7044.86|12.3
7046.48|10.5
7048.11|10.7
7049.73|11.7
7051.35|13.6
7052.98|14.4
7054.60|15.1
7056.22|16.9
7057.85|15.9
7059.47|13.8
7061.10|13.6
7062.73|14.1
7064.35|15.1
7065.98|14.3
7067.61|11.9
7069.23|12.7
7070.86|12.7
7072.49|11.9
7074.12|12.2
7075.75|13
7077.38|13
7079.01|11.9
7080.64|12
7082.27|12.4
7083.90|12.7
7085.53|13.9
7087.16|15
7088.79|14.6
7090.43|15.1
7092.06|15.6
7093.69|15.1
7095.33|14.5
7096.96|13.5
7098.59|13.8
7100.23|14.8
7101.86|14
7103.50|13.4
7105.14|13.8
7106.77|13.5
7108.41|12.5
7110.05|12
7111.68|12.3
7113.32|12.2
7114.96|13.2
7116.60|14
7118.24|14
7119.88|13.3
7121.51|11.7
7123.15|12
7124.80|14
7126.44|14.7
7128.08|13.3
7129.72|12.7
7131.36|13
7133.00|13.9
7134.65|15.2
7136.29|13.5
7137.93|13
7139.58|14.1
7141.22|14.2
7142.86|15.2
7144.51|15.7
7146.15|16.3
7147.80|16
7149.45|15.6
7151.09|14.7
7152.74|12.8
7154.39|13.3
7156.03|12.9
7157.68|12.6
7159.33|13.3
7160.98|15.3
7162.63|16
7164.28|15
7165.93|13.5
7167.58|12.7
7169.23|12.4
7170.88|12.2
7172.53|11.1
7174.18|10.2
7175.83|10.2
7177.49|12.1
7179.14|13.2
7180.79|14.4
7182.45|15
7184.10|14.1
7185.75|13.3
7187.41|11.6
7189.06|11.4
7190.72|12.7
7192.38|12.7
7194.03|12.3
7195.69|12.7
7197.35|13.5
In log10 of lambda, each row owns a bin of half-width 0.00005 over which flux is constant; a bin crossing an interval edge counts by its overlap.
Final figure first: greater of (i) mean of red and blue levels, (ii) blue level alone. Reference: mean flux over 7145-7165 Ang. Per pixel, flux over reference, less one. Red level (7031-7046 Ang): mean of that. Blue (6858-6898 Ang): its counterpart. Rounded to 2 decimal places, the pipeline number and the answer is 0.02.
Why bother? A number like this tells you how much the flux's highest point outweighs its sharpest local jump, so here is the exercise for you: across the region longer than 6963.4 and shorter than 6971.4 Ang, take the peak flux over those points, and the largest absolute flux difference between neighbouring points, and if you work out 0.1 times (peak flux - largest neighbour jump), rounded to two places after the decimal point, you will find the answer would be 1.46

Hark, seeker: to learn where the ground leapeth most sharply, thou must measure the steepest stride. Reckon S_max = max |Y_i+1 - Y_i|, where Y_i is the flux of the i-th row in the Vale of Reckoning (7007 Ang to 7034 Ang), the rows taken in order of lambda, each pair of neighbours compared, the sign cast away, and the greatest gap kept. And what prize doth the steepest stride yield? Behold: 2.1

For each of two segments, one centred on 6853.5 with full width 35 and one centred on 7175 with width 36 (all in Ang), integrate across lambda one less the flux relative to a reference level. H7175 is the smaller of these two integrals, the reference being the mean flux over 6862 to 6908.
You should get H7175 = 2.8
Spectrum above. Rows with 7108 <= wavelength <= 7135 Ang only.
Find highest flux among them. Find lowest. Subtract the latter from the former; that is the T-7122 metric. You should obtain 3.5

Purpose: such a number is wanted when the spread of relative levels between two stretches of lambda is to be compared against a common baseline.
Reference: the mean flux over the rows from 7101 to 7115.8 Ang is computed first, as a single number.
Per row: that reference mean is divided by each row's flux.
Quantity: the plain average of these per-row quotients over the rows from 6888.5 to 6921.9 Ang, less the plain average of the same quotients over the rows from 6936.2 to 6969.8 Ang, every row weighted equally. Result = -0.14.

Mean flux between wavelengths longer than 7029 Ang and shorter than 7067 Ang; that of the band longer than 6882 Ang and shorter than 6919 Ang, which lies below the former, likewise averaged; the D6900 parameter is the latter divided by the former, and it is 1.09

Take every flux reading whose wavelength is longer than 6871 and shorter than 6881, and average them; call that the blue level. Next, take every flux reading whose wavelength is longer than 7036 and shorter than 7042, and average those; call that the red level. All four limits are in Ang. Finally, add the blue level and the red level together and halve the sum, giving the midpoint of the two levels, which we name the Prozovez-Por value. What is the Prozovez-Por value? 14.5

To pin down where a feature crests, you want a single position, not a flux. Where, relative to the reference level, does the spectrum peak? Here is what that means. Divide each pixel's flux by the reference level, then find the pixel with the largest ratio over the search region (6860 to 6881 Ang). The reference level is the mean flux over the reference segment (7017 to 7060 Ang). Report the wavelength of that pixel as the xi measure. 6867.08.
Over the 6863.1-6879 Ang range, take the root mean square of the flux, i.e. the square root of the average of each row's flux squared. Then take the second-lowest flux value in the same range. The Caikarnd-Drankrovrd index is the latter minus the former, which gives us -2.2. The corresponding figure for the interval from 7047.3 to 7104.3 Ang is -2.1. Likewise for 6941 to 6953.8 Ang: -1.6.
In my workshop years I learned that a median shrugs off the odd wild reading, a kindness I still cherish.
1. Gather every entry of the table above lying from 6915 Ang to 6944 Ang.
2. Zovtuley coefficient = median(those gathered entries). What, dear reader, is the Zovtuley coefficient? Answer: 14.0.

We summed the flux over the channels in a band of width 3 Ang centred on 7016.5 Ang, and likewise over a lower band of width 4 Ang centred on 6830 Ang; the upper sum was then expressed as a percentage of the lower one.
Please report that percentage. 89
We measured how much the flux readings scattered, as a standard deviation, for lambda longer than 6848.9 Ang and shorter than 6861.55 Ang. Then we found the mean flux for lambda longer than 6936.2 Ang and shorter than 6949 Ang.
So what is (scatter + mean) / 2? 6.5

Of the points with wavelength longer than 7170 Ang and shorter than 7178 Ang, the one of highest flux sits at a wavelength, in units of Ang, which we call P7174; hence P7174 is 7170.88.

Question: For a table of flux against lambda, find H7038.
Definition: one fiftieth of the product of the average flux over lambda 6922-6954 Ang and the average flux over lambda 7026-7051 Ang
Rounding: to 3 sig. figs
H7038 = 3.68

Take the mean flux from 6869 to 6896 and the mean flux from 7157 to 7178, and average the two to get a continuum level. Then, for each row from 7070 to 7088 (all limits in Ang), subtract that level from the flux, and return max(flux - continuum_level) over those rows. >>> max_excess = 1.1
